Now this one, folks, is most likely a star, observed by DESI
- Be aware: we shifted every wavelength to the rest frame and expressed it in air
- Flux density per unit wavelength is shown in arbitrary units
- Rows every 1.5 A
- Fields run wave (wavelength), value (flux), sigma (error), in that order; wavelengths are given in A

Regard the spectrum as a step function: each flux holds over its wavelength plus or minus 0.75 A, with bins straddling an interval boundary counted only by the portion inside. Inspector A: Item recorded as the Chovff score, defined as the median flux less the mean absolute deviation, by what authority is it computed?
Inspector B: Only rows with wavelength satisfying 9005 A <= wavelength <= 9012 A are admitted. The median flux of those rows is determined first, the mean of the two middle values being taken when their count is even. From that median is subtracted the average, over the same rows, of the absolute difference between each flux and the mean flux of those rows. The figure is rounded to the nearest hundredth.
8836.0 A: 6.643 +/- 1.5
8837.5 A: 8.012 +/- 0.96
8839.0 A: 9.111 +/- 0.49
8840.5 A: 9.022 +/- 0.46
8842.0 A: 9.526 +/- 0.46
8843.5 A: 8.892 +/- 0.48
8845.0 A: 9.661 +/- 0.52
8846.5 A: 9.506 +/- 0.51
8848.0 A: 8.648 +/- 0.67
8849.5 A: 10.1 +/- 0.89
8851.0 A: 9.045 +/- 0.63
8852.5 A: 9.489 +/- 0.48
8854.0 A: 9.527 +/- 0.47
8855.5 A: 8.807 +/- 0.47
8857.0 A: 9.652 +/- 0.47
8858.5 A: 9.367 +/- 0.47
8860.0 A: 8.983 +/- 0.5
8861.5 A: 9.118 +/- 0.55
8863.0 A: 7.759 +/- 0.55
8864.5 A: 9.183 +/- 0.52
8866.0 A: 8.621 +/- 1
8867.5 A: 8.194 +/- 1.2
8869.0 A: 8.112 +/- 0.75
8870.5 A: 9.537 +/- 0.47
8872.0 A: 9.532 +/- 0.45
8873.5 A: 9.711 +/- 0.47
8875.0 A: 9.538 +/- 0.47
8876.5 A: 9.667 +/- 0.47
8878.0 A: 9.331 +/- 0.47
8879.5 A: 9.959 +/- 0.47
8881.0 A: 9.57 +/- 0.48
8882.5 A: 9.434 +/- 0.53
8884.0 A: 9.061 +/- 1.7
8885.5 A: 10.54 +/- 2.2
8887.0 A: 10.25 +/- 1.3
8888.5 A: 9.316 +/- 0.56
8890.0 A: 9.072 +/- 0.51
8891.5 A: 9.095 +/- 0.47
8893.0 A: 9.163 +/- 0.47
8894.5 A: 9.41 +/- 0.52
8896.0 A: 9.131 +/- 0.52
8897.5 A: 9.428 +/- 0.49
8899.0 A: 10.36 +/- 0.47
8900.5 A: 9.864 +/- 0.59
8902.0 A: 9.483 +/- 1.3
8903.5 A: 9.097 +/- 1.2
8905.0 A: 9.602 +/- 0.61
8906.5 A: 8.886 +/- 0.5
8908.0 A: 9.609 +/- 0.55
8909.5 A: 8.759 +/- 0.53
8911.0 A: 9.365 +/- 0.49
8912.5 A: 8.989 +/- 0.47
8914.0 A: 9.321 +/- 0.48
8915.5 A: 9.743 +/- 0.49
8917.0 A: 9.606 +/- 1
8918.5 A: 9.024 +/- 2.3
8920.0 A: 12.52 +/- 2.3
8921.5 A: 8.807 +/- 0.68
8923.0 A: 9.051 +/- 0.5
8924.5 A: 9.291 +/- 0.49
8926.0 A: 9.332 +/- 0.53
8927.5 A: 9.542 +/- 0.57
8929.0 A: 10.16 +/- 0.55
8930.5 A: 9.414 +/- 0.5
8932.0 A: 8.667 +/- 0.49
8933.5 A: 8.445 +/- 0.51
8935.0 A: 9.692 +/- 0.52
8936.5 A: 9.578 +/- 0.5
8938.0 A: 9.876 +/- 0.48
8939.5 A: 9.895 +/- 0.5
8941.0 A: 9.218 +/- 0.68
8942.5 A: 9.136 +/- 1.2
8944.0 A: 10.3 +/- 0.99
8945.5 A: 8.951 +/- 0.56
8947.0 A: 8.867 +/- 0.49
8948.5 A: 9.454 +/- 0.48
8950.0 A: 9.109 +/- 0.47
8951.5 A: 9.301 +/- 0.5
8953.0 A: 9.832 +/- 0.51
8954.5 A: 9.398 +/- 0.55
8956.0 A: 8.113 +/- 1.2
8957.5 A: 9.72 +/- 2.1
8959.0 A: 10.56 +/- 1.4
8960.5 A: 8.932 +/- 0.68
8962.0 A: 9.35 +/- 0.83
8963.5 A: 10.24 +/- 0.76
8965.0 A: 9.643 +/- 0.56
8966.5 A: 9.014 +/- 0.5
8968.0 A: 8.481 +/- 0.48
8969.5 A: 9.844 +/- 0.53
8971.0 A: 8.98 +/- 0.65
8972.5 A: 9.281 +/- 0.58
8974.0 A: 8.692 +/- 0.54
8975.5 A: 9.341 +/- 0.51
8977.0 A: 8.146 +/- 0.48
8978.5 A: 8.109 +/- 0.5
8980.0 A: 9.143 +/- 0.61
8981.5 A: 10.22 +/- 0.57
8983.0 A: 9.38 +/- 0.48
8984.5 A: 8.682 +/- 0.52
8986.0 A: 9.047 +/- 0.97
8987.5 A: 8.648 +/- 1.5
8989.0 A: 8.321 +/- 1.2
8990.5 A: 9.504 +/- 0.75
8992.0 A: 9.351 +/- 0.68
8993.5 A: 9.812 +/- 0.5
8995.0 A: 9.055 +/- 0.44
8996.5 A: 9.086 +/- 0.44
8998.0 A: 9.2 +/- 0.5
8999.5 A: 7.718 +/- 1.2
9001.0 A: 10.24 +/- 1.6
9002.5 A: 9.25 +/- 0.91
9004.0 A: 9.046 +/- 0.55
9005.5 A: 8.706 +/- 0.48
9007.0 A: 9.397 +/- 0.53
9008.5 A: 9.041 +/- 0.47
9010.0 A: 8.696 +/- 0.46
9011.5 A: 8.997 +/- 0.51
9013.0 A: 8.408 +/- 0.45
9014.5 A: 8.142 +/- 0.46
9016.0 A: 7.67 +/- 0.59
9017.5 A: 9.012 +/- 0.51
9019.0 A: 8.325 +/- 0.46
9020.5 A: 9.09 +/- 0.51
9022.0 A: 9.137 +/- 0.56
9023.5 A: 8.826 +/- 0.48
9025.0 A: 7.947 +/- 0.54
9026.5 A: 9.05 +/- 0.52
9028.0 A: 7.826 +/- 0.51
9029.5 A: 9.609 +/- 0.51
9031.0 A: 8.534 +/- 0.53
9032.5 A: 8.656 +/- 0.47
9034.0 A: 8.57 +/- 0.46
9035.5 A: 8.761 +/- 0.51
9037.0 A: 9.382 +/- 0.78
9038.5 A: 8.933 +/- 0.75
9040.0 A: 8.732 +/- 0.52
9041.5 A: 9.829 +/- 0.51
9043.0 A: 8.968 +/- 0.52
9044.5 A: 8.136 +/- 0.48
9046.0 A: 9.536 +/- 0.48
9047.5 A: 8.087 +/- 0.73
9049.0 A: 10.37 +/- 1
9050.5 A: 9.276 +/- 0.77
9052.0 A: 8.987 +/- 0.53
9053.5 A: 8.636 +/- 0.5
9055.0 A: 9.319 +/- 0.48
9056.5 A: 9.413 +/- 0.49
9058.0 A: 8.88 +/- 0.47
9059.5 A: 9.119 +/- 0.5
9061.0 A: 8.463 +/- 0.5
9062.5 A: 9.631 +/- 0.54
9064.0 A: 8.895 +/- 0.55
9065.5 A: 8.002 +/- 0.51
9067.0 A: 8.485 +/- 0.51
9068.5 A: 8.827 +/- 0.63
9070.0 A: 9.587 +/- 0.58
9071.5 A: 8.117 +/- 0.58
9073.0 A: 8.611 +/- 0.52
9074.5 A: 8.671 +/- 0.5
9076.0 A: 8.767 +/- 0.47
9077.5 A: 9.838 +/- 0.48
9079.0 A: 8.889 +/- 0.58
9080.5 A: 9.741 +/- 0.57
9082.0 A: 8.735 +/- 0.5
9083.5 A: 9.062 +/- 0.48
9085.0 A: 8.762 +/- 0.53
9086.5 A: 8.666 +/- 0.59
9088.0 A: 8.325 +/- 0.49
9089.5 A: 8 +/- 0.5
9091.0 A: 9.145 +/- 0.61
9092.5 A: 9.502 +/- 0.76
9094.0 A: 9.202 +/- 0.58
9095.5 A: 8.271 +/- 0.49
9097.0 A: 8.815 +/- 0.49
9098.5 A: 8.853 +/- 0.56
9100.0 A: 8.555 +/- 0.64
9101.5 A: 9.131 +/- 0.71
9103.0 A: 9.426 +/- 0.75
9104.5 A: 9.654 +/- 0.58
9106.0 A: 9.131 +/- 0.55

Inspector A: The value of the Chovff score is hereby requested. 8.78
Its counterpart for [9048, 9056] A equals 8.85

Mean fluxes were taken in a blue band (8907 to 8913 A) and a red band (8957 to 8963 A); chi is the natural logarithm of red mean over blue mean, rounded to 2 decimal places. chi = 0.05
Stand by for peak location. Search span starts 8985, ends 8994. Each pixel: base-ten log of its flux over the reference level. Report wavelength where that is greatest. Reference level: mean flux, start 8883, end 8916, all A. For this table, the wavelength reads 8993.5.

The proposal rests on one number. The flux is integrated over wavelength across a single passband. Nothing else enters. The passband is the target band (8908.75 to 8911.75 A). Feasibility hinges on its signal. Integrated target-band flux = 27.2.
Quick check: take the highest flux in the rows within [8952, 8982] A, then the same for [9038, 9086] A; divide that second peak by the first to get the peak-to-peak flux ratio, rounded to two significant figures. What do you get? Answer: 0.98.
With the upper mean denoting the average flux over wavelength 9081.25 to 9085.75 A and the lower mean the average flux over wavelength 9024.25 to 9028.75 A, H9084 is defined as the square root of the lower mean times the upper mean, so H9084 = 8.6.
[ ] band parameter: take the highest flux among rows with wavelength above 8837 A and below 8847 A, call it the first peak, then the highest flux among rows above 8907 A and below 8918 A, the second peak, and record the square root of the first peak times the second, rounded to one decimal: 9.7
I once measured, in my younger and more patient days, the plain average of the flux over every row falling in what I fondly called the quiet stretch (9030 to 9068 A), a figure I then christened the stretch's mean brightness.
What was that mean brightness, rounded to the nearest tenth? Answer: 8.9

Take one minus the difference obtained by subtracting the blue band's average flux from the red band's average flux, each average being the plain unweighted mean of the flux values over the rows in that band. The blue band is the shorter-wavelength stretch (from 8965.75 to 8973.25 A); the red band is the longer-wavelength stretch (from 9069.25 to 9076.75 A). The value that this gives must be 1.4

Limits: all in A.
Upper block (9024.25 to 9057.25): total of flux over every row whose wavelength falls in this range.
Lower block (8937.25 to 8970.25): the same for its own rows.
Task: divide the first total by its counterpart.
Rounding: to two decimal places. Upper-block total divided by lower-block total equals 0.95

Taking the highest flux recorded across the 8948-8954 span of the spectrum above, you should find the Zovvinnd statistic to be 9.832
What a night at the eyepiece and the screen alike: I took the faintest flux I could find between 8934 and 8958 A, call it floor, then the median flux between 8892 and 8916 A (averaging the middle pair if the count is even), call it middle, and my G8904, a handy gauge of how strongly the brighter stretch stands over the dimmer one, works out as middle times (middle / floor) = 10.9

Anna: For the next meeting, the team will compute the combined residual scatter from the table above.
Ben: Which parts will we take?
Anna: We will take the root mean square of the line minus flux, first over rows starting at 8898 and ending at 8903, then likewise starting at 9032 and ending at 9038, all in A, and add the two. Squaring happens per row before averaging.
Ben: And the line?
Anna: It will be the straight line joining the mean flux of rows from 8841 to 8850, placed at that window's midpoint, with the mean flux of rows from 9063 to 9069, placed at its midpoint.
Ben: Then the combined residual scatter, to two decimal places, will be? 1.17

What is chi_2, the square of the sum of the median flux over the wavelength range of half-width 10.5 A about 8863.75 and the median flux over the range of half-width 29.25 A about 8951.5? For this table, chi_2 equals 340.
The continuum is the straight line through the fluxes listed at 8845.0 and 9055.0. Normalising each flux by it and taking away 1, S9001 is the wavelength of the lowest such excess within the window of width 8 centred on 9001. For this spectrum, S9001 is 8999.5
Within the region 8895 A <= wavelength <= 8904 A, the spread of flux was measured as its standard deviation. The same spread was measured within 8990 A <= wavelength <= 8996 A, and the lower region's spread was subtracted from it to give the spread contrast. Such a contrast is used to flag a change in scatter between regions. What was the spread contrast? -0.17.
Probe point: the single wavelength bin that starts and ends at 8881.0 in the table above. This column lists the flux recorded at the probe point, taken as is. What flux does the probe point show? 9.57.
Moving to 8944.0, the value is 10.3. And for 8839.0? 9.111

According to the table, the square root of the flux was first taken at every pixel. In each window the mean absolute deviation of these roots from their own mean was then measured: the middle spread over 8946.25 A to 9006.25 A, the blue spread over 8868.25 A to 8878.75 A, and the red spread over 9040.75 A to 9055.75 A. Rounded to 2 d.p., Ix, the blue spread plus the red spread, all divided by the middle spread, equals 1.92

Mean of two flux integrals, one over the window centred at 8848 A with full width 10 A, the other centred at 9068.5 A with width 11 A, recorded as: 94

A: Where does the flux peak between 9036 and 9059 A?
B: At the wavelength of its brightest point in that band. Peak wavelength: 9049.0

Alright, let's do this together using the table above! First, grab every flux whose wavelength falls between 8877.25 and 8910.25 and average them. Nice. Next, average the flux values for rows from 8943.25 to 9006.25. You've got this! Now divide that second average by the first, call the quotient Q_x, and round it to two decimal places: 0.97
